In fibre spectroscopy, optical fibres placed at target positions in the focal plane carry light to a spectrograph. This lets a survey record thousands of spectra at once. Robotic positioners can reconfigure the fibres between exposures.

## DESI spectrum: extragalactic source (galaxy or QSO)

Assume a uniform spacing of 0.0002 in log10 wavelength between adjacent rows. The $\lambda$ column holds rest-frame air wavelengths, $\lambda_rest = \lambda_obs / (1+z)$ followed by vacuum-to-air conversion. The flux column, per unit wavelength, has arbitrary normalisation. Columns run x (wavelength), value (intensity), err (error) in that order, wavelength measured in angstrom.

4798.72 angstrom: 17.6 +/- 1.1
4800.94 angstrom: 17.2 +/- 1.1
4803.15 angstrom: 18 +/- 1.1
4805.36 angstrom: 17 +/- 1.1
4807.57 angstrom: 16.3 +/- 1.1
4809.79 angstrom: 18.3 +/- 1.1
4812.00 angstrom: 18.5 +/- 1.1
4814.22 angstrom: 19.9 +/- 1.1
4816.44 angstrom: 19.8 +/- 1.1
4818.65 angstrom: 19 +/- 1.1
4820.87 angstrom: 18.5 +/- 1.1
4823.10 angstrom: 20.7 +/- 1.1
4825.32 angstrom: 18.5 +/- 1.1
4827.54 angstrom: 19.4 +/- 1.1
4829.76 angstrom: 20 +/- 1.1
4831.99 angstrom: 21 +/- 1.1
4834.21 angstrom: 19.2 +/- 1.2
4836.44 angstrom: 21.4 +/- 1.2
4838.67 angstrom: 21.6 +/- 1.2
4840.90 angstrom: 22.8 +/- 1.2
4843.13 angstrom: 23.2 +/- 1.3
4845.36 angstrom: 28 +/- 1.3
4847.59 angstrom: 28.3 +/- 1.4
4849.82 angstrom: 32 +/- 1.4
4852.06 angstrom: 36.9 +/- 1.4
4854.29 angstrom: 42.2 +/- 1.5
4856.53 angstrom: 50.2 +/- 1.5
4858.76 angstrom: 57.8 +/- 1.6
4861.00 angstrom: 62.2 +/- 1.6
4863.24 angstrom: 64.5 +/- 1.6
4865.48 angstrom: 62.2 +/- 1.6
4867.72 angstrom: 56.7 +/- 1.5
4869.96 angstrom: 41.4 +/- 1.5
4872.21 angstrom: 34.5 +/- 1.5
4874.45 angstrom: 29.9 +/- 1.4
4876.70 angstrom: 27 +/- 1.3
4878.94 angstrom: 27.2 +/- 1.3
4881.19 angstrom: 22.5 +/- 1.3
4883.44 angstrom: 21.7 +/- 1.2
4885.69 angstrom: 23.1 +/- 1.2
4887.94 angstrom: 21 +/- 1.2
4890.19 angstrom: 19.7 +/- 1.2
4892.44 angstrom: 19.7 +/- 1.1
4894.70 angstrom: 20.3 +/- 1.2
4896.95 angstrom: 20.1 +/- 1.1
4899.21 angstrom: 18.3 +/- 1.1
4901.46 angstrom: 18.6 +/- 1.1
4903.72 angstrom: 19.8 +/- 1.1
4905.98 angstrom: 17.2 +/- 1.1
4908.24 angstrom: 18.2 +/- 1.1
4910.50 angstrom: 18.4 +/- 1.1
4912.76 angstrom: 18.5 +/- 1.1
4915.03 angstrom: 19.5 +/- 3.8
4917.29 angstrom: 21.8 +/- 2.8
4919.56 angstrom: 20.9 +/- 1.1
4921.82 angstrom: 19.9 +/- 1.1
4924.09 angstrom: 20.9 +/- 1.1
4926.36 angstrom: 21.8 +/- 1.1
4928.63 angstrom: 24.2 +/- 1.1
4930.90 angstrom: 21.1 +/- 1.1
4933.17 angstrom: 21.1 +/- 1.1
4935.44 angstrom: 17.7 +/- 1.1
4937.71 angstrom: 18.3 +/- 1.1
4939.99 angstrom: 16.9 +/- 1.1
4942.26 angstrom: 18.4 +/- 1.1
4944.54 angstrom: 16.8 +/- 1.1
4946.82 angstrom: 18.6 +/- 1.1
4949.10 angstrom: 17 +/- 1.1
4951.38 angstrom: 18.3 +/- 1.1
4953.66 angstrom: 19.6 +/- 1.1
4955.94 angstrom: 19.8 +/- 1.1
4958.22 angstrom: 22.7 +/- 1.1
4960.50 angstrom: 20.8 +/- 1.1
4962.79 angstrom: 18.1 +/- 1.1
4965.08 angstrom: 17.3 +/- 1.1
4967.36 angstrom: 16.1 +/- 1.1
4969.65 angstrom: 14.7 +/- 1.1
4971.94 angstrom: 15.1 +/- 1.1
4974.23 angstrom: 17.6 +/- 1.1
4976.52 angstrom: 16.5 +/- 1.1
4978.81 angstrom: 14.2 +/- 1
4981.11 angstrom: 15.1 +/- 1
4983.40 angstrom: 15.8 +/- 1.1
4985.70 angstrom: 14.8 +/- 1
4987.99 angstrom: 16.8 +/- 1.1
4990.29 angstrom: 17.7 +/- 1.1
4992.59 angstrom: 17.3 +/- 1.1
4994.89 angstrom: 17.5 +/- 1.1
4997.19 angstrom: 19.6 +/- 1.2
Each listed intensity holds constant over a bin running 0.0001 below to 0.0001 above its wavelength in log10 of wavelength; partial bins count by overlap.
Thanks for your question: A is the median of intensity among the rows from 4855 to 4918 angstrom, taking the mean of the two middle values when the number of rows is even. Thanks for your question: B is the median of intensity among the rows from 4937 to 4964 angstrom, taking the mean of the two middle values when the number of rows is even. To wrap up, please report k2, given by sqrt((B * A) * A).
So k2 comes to 93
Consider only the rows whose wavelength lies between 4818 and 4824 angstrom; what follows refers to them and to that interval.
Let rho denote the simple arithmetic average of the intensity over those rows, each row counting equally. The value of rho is 19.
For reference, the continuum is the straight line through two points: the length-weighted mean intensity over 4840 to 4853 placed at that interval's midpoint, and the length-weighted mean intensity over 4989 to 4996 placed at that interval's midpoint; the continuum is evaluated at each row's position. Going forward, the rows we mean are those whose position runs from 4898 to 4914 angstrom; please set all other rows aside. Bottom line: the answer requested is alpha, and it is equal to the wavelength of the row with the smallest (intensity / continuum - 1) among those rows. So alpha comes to 4905.98 angstrom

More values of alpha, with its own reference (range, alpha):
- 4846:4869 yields 4847.59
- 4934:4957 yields 4939.99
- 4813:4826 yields 4820.87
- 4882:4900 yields 4899.21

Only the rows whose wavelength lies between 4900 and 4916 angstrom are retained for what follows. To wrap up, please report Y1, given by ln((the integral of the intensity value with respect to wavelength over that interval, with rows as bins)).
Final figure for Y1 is 5.69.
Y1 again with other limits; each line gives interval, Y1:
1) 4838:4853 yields 6.03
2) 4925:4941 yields 5.78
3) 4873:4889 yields 5.99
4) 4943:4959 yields 5.71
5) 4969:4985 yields 5.52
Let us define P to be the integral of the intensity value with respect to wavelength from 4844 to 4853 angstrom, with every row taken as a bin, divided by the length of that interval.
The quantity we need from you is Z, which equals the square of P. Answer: 959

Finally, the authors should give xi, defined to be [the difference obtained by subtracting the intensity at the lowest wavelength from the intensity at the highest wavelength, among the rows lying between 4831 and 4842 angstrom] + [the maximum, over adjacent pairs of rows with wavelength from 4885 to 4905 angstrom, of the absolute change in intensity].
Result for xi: 3.9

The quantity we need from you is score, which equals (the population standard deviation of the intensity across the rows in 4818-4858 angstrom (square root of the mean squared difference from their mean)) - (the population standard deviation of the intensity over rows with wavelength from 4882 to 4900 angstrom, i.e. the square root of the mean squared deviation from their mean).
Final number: 7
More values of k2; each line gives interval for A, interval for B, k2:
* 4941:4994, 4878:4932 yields 78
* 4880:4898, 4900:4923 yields 90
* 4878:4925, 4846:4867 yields 141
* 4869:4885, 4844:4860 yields 165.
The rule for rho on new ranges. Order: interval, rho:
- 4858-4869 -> 61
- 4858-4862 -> 60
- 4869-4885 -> 29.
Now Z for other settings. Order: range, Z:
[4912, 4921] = 409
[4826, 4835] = 395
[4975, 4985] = 239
